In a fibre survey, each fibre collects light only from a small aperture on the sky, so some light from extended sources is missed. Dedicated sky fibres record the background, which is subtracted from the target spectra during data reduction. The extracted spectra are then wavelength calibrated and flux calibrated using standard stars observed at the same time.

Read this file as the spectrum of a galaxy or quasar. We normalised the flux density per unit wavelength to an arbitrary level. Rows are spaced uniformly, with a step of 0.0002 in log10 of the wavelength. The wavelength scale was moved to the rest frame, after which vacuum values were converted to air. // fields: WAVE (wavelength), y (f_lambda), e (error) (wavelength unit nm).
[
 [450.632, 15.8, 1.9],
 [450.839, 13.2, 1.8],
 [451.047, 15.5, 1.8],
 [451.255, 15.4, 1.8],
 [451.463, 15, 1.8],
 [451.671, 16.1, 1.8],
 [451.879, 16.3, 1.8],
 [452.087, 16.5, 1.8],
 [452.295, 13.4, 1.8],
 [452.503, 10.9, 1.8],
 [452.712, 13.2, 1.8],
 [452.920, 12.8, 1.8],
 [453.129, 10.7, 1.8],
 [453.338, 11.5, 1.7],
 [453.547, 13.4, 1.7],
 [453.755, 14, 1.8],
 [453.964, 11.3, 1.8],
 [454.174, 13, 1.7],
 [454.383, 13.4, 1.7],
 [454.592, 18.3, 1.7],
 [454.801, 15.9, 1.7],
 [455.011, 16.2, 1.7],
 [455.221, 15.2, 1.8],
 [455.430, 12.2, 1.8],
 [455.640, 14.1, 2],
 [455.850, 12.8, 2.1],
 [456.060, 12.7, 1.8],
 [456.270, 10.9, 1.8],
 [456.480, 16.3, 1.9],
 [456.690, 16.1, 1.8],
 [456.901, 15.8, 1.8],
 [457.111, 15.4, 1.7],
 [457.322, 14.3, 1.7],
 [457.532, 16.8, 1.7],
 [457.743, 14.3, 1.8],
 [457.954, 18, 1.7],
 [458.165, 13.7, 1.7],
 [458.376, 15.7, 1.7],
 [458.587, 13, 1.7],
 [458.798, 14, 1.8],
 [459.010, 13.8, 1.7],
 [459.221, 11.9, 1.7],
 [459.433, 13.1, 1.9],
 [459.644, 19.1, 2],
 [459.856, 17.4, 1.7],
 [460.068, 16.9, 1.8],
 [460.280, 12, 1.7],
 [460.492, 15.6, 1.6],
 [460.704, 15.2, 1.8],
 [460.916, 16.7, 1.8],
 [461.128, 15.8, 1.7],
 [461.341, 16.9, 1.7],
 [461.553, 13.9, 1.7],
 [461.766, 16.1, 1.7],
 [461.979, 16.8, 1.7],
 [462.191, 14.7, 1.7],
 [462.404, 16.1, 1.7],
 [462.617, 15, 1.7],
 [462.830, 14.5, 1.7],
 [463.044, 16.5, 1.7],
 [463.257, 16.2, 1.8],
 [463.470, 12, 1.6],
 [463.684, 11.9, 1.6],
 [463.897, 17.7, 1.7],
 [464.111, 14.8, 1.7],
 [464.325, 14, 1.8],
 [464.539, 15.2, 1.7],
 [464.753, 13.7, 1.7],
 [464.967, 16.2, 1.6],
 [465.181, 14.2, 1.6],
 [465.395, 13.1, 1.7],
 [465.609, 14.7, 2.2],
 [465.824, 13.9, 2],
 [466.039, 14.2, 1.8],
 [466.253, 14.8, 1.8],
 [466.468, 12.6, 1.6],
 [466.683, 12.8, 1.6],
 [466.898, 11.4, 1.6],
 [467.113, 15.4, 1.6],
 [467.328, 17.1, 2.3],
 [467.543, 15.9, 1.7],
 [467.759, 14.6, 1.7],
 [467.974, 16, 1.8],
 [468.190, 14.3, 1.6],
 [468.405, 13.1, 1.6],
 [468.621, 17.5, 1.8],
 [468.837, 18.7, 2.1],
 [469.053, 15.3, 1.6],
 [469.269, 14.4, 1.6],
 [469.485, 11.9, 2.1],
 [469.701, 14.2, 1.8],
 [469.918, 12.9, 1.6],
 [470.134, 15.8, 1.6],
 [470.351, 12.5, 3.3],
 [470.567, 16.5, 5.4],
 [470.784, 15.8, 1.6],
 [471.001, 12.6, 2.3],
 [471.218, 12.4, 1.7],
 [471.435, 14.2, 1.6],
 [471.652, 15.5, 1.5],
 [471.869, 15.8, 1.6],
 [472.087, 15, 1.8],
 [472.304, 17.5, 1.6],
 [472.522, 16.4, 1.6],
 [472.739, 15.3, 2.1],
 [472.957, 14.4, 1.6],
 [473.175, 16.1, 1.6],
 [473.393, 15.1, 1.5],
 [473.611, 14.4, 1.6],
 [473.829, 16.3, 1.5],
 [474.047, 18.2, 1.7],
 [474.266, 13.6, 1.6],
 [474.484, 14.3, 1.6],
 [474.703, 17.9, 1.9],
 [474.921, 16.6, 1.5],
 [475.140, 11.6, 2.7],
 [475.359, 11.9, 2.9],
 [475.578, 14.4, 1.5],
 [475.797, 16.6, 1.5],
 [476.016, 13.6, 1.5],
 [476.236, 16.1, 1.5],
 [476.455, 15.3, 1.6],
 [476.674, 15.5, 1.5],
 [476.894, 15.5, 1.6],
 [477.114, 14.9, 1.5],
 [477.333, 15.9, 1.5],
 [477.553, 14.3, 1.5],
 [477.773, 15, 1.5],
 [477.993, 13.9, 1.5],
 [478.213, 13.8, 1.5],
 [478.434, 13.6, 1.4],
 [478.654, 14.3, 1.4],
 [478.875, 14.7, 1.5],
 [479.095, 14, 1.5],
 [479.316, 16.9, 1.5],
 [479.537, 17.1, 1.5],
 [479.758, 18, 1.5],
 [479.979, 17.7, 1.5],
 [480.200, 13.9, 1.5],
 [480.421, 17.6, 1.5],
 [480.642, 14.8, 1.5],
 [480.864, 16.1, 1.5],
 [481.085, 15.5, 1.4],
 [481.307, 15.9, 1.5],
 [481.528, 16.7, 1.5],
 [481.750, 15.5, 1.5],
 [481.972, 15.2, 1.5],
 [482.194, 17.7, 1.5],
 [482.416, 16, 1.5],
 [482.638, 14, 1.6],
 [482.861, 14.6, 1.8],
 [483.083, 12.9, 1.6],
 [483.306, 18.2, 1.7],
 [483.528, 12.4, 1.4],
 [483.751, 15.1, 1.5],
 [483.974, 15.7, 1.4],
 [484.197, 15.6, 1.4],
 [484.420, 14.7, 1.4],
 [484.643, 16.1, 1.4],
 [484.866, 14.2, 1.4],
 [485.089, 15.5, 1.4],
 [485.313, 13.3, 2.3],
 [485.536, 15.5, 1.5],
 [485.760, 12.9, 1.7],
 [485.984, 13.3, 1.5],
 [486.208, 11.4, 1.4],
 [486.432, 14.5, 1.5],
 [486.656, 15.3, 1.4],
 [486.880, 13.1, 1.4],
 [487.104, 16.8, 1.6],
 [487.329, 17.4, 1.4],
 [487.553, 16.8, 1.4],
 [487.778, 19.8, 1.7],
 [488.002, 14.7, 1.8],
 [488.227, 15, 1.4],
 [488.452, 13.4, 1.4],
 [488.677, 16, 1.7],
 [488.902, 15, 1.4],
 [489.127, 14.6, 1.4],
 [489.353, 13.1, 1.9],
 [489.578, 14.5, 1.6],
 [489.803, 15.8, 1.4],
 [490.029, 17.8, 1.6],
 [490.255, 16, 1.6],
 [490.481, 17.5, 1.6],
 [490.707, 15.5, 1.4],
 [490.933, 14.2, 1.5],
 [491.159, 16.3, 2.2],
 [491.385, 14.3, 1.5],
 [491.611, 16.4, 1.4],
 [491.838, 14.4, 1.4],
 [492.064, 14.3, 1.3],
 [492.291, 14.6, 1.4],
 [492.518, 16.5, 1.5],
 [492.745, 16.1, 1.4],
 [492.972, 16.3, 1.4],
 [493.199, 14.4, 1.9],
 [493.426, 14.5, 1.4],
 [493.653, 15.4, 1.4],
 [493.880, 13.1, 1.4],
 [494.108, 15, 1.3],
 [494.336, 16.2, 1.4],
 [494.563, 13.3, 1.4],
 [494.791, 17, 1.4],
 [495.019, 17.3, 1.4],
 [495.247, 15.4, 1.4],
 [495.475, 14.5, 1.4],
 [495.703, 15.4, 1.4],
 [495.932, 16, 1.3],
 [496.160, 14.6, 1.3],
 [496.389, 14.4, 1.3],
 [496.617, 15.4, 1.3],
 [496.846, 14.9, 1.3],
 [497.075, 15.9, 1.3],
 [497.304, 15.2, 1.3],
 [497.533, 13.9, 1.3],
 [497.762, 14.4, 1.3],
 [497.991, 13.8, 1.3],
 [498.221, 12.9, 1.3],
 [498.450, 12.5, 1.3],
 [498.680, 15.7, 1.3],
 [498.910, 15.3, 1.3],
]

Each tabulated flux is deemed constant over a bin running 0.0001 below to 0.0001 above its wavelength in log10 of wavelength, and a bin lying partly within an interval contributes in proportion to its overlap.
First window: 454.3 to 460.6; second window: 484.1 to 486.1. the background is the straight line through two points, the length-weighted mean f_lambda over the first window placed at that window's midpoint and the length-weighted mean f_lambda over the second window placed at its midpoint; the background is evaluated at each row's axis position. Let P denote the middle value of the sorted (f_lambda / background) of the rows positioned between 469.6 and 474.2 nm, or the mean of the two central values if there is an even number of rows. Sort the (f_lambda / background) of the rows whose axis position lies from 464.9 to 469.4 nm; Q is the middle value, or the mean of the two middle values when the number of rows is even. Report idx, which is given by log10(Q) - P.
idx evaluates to -1.05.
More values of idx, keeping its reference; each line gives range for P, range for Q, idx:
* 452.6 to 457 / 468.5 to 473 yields -0.88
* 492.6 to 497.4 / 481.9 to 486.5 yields -1.06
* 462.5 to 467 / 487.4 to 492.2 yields -0.95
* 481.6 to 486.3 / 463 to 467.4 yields -1.05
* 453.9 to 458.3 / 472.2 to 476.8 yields -0.94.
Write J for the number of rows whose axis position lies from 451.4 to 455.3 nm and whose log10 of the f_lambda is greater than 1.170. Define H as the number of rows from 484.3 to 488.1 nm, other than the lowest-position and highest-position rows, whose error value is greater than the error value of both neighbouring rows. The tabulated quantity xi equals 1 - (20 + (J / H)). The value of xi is -21.0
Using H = 4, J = 8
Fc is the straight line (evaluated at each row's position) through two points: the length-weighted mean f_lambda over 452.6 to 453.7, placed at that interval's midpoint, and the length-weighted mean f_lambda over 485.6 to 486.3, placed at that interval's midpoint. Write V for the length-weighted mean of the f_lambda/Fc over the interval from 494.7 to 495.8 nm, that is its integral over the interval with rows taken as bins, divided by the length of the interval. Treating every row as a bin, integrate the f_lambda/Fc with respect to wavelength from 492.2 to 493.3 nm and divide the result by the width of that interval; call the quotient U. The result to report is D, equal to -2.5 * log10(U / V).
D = 0.02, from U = 1.22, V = 1.24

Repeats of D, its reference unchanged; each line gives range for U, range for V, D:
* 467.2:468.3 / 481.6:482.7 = 0.00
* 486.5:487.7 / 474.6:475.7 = -0.09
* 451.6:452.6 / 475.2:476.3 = -0.05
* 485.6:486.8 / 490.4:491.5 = 0.14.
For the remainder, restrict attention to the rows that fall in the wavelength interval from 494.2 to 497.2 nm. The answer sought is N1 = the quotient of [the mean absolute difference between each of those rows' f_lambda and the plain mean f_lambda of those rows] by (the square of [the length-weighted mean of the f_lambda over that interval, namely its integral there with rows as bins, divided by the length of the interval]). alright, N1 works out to 0.0035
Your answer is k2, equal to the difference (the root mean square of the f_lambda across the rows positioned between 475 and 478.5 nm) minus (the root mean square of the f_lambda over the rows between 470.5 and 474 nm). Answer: -0.7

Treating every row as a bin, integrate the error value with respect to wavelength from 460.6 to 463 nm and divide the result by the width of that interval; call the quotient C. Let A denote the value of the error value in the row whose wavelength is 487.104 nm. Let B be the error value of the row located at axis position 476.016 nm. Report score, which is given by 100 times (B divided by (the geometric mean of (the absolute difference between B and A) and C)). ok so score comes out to 362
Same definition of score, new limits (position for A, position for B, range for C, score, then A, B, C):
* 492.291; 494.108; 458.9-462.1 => 311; 1.40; 1.30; 1.75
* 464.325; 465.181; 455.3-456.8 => 261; 1.80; 1.60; 1.88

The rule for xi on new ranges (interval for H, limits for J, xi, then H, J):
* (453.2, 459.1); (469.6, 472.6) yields -21.0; 4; 8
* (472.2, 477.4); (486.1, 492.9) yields -21.4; 7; 17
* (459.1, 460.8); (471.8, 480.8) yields -31.5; 2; 25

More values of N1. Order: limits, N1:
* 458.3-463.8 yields 0.0070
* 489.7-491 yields 0.0039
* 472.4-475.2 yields 0.0058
